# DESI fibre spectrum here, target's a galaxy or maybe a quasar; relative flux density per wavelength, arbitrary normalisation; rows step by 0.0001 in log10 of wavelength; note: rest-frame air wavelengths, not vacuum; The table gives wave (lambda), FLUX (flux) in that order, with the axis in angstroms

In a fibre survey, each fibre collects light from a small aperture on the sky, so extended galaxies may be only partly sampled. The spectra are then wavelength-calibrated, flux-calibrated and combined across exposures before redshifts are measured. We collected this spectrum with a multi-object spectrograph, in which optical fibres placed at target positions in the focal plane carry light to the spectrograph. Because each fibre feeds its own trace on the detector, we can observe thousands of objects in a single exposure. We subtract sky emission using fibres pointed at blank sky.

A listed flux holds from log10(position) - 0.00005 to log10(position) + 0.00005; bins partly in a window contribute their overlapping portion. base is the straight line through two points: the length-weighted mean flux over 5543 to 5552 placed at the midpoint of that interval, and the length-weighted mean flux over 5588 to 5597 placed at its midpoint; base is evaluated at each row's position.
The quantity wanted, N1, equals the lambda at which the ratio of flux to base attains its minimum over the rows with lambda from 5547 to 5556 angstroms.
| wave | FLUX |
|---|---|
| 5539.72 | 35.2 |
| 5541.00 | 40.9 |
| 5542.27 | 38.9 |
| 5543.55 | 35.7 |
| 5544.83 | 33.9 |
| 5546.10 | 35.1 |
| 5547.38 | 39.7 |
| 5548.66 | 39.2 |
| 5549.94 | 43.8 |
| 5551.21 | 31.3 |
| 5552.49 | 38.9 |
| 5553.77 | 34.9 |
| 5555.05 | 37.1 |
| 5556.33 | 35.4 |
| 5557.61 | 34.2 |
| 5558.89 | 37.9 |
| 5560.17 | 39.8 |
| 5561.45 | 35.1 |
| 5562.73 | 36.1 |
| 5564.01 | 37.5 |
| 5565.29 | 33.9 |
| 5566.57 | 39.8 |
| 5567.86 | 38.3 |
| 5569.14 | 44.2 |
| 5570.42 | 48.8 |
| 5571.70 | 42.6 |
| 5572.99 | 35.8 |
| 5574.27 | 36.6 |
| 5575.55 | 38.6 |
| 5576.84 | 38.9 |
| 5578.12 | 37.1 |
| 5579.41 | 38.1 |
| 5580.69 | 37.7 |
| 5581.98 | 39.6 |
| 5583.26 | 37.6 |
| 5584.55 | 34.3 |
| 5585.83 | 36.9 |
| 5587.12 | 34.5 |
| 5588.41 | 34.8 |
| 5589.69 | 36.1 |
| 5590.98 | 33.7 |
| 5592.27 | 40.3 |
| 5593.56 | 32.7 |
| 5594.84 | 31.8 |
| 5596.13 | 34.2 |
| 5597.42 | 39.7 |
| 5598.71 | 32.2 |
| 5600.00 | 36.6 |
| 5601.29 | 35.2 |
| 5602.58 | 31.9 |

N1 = 5551.21 angstroms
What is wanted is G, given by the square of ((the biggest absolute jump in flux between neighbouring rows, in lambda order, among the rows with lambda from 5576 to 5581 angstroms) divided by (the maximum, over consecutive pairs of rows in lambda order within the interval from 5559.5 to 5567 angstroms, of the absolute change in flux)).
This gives 0.1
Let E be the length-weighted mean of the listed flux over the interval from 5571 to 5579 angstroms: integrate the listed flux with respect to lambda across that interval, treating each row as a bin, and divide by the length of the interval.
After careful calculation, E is 38.3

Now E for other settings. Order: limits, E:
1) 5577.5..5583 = 38.1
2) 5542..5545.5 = 35.9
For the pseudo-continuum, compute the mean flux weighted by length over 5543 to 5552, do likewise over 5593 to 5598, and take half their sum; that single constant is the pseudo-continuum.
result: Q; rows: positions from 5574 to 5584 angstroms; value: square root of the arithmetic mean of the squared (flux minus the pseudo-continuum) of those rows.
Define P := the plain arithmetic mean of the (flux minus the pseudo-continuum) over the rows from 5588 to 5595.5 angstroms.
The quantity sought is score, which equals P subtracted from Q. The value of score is 3.3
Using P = -0.9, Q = 2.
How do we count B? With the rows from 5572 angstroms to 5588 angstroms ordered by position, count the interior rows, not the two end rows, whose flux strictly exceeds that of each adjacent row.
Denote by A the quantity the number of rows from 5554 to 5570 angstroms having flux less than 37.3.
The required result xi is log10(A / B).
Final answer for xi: 0.18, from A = 6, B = 4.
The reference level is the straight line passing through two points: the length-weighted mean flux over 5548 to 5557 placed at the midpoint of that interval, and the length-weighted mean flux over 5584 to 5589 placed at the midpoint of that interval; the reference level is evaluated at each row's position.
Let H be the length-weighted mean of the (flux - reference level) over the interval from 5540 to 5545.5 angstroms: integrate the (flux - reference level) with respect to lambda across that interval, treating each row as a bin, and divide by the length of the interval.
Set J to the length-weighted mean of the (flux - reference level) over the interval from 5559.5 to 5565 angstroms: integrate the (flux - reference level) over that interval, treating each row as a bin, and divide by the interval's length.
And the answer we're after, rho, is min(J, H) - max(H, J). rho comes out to -0.9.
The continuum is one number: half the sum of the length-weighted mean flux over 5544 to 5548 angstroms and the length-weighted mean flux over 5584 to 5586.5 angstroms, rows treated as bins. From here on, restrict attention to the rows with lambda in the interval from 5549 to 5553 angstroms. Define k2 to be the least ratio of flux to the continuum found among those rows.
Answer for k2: 0.87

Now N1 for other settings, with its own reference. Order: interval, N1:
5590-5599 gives 5594.84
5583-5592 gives 5590.98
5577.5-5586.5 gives 5584.55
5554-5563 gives 5557.61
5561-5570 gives 5565.29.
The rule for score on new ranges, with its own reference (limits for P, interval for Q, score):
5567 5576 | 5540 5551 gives -0.9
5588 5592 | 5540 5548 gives 4.0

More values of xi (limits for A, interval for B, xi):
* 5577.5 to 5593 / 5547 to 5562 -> 0.24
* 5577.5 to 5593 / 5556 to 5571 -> 0.37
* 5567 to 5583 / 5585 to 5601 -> 0.00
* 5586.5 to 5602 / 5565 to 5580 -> 0.52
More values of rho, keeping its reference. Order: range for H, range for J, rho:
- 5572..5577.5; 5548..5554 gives -1.4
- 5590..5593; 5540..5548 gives -2.4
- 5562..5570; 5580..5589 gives -0.9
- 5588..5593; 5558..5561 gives -0.1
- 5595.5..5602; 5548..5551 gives -1.5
